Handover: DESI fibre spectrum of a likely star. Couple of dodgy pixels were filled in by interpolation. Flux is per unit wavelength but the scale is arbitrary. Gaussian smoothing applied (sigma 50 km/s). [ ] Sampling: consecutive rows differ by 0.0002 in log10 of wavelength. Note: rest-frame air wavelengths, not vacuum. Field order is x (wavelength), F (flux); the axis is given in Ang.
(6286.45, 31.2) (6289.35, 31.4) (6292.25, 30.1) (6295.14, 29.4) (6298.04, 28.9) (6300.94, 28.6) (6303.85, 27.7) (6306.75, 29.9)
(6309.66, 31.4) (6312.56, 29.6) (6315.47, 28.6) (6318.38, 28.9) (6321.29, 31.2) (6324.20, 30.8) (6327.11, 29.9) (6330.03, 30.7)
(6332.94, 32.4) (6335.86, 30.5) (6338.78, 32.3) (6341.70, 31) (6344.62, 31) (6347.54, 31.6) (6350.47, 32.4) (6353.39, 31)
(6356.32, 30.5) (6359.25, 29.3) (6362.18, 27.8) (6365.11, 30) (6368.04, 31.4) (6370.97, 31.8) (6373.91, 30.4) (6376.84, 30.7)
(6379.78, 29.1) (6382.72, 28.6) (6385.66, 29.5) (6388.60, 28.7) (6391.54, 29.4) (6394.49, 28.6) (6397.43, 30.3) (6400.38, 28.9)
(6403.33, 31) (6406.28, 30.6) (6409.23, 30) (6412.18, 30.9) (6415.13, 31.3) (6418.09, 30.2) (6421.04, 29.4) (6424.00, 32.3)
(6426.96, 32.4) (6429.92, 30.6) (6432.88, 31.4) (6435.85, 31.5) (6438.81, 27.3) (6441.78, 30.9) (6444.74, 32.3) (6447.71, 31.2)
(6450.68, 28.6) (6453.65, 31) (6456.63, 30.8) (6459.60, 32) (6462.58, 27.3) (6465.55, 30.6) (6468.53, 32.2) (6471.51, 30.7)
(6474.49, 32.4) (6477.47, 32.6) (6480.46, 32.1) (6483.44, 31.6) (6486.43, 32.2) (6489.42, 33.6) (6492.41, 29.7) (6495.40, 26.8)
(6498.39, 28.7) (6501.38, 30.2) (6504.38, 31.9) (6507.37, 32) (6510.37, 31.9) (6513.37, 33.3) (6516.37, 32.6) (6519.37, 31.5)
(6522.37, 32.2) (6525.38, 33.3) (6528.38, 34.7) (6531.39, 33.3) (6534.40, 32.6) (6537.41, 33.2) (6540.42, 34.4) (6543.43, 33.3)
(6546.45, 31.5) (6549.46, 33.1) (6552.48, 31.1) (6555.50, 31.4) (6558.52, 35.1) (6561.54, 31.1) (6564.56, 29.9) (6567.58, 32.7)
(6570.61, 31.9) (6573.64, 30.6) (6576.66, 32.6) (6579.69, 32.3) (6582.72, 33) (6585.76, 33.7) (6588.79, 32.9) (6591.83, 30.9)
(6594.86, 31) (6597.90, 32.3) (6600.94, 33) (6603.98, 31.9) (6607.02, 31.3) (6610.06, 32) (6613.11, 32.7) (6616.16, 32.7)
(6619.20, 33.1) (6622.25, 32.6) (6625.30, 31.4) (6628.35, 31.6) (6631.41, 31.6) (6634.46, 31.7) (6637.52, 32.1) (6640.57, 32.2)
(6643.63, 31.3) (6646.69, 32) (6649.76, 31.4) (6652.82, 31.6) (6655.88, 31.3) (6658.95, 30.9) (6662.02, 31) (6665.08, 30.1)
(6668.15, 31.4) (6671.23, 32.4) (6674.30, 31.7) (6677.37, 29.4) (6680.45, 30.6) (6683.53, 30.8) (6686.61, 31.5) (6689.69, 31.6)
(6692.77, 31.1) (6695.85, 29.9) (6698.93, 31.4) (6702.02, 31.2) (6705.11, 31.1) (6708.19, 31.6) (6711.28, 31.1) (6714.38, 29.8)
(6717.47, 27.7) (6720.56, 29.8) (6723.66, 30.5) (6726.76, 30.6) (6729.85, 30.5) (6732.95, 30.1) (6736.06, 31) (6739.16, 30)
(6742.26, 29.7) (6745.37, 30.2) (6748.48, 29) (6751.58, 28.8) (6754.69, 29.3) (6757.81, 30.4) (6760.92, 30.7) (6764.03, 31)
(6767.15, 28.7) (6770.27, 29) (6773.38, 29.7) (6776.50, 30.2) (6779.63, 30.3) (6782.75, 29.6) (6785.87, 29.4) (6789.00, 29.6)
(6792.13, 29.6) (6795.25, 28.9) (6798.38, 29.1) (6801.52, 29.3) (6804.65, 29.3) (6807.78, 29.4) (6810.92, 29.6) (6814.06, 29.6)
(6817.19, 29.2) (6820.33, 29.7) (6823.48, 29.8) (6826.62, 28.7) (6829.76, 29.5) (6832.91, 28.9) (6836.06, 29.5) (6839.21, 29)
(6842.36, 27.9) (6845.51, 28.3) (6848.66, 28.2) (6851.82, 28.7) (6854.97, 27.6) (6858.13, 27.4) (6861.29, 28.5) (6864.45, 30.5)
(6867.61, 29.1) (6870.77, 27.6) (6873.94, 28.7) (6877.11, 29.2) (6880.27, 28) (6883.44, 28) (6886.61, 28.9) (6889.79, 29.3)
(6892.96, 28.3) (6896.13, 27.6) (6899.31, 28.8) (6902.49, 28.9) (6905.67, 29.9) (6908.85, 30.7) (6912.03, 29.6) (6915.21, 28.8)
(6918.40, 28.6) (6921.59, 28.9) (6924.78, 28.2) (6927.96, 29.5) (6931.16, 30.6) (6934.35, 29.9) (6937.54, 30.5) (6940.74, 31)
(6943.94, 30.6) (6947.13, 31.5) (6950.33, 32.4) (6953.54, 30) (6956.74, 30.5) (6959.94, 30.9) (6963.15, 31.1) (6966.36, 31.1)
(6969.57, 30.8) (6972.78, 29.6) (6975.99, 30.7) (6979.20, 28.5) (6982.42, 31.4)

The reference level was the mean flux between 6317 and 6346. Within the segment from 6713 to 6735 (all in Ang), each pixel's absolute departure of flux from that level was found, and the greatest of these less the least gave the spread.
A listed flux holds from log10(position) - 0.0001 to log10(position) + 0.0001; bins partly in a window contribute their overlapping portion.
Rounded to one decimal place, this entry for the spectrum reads 2.9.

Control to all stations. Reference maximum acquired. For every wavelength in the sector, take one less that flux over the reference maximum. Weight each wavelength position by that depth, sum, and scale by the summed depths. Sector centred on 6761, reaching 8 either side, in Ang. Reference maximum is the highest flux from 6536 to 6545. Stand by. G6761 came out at 6761.0 Ang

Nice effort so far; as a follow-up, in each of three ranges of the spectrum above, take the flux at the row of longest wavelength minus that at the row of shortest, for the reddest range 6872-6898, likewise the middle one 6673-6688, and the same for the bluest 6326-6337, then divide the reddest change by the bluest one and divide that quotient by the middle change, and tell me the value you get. 9.2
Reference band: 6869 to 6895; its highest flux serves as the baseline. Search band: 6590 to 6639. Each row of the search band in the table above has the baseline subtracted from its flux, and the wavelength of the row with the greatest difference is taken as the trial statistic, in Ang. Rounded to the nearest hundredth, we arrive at 6619.20 Ang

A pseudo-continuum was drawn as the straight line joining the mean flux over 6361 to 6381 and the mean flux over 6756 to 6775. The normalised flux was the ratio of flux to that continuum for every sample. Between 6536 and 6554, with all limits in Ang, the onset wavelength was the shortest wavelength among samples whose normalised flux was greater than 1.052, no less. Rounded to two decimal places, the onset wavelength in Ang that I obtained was 6537.41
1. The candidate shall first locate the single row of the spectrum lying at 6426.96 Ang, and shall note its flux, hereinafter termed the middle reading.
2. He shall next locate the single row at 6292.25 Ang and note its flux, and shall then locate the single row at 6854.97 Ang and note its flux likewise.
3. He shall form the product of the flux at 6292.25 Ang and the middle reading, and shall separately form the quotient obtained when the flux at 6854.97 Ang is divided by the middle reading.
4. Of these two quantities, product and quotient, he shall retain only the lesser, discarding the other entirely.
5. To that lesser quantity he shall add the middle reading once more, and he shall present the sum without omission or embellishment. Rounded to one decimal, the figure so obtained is 33.3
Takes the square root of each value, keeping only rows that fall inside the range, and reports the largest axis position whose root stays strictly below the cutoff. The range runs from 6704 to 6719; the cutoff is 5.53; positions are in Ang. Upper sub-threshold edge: 6717.47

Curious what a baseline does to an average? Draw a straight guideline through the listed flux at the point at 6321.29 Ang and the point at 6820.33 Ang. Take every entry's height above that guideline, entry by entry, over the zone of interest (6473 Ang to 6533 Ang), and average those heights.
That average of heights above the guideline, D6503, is 1.2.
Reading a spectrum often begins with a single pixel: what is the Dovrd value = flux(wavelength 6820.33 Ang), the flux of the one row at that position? 29.7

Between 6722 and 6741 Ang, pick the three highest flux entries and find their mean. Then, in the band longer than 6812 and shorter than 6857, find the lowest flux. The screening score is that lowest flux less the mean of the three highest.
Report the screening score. -3.1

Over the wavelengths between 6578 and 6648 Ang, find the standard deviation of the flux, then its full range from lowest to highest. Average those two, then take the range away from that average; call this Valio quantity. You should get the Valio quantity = -1.0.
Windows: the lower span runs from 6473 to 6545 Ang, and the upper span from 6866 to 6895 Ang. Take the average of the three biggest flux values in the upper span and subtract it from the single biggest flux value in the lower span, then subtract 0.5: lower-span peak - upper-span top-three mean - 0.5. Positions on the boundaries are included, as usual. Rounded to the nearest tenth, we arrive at 5.0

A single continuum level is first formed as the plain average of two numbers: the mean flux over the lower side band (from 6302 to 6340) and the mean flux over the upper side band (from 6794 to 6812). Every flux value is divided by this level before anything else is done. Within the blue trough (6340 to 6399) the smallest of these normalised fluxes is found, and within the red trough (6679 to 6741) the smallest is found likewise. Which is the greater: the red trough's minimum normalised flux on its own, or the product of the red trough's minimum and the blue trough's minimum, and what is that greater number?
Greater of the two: 0.93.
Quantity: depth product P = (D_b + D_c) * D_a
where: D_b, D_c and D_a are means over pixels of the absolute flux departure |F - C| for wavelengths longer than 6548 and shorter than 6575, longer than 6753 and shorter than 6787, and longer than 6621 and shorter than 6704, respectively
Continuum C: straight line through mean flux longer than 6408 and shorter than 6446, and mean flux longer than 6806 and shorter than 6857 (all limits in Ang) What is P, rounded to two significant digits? 4.0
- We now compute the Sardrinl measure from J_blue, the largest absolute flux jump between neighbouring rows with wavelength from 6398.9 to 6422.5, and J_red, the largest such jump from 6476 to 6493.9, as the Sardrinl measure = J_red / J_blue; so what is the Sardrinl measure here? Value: 1.9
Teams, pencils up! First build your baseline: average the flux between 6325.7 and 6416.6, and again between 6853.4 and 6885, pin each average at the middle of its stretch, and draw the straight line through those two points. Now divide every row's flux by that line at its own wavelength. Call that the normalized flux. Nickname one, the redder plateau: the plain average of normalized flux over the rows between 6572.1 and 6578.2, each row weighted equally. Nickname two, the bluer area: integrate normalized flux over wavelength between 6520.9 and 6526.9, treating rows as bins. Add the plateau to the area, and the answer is 7.7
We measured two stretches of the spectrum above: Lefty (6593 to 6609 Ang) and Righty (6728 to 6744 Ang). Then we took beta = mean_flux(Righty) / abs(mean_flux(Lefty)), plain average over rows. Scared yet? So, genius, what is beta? 0.95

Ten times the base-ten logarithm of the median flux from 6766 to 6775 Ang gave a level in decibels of 14.6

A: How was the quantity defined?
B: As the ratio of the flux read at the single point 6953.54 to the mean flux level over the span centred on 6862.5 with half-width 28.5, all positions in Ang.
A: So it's 1.05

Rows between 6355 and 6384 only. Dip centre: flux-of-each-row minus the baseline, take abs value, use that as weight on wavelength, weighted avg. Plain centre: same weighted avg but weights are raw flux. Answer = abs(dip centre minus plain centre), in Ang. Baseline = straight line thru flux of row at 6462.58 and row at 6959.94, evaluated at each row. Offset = 0.2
